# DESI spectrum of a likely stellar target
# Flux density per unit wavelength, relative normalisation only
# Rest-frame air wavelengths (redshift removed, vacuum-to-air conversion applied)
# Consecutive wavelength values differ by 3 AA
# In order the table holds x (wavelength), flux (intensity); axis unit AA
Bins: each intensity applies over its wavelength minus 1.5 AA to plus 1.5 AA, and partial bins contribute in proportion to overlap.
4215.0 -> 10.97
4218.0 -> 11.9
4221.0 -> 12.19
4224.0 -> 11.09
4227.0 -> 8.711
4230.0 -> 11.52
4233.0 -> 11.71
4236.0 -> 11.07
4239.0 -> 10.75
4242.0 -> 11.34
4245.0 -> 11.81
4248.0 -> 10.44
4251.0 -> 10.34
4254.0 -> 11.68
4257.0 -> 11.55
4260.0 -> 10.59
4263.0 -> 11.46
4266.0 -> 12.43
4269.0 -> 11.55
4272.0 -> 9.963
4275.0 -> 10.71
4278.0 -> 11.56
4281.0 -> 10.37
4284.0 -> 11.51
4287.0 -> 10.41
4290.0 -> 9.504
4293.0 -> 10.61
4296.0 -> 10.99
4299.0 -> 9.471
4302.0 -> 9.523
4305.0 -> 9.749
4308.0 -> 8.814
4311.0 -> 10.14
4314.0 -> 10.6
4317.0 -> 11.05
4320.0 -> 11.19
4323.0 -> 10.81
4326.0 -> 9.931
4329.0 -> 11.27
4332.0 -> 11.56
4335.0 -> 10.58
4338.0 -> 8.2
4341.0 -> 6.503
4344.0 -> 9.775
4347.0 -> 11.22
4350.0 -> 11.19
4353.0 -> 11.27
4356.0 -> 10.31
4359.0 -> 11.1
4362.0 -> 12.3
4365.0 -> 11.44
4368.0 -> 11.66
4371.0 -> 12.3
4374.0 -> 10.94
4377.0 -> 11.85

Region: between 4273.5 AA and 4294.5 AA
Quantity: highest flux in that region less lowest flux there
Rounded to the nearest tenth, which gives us 2.1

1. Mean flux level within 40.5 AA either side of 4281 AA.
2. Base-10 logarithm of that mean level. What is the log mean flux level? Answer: 1.030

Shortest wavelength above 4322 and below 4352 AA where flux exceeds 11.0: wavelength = 4329.0 AA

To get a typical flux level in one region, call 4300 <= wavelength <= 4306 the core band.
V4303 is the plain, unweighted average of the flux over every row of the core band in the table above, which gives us 9.6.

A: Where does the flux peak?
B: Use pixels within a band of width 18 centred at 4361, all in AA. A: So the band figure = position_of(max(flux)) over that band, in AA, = 4362.0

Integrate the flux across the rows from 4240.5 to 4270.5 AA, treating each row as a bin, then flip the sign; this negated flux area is -340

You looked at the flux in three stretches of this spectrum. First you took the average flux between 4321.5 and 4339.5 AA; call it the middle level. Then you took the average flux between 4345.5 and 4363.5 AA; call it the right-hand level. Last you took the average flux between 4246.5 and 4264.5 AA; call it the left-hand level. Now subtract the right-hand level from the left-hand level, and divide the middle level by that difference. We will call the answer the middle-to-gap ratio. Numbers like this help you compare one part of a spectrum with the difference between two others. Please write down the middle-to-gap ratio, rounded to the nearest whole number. -47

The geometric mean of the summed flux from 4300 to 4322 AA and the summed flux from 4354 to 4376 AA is 75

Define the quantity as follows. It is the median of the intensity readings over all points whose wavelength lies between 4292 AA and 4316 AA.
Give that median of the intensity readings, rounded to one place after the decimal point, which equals 9.9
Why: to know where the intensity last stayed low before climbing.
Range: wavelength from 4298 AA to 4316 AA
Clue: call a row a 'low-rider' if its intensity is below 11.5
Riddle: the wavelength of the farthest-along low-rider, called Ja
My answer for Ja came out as 4314.0 AA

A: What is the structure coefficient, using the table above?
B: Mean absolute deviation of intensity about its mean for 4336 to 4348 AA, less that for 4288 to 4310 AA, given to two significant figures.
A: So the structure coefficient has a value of 1.0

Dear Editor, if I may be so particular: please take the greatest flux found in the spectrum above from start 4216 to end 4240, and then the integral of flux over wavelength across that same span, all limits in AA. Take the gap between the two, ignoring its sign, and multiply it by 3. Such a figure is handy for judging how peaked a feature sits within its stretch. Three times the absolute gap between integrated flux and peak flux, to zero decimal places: 764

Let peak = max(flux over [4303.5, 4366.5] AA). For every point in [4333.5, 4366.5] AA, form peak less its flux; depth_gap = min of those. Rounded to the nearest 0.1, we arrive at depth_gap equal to 0.0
